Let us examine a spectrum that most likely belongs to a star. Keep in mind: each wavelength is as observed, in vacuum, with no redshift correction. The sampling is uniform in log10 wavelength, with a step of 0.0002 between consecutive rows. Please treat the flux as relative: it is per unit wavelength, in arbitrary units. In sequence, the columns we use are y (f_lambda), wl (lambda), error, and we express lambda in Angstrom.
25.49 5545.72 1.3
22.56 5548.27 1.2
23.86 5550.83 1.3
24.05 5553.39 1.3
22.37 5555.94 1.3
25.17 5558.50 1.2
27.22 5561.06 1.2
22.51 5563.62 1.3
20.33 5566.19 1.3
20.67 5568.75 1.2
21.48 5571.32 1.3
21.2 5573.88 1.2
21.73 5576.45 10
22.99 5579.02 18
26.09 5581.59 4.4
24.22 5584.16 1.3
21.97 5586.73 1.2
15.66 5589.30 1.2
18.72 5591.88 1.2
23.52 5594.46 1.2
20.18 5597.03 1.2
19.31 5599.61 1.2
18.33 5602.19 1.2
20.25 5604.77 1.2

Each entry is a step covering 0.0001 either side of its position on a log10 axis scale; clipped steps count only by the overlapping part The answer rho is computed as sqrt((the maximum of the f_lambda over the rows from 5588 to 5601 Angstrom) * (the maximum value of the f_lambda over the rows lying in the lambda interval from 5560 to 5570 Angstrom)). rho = 25.3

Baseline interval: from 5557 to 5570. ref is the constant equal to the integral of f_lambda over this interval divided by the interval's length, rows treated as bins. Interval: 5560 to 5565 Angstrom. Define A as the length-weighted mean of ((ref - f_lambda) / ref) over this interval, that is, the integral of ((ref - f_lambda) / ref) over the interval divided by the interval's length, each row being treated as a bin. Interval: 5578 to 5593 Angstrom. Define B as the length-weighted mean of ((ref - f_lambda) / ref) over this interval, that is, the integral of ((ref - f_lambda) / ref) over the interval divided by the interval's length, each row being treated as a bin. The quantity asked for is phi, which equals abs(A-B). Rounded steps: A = -0.07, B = 0.07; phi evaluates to 0.13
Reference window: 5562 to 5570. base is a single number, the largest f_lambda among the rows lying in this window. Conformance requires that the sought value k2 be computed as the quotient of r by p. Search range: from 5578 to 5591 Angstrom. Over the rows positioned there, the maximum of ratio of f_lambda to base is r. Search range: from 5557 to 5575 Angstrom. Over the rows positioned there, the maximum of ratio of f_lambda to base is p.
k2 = 0.96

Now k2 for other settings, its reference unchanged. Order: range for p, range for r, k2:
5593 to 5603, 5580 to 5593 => 1.11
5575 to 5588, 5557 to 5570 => 1.04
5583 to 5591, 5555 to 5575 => 1.12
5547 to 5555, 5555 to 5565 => 1.13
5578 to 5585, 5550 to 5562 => 1.04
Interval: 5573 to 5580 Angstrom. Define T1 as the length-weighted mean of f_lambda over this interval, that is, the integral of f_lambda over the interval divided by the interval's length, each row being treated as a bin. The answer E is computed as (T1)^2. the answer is 482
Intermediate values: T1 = 22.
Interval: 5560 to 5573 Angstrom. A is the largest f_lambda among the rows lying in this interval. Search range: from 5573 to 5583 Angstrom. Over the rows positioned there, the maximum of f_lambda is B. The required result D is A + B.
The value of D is 53.3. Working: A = 27.22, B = 26.09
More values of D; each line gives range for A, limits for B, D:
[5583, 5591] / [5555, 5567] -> 51.4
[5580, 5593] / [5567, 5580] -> 49.1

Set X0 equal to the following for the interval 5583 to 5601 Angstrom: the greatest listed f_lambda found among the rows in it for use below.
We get 24.22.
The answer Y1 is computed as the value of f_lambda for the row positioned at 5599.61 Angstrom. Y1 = 19.31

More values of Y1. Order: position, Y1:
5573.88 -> 21.2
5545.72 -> 25.49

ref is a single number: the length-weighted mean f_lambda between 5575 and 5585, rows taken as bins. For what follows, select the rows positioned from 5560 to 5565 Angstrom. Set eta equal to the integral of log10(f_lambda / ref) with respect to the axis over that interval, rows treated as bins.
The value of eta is 0.1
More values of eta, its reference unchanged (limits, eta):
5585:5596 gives -0.8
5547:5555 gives 0.0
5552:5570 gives -0.2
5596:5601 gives -0.4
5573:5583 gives -0.1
